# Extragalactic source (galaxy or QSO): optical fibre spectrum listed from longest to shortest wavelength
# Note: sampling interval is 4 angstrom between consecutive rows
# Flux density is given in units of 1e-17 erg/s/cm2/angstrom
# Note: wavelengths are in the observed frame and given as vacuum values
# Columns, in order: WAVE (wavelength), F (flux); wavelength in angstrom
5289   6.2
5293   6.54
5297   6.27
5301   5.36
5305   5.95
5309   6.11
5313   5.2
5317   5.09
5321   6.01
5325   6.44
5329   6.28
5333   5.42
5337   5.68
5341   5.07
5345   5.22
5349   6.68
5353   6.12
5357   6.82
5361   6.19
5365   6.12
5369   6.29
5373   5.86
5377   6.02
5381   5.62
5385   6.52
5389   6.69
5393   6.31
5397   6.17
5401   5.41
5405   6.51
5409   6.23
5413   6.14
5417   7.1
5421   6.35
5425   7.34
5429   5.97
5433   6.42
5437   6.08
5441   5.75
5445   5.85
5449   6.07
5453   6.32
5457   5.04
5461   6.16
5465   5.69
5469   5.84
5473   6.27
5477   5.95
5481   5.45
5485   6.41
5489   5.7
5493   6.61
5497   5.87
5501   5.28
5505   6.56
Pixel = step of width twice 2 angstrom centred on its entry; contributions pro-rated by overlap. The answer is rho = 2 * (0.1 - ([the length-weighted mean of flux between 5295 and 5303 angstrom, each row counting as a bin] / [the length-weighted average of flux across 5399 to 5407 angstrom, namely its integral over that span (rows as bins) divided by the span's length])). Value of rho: -1.75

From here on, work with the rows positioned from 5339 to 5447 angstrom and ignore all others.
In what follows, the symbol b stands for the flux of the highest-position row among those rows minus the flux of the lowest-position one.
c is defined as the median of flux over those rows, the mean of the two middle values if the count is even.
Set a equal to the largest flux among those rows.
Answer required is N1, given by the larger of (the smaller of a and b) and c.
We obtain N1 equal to 6.17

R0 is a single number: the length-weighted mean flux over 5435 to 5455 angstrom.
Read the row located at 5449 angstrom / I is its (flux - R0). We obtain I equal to 0.06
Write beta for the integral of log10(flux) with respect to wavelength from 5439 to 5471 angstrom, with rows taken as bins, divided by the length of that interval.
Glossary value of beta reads 0.766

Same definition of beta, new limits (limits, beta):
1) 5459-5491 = 0.773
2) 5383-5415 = 0.795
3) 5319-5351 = 0.765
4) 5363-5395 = 0.790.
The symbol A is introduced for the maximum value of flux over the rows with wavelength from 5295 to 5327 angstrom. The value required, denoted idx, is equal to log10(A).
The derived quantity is 0.809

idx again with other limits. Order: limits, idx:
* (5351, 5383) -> 0.834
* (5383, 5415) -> 0.825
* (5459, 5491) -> 0.807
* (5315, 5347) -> 0.809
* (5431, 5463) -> 0.808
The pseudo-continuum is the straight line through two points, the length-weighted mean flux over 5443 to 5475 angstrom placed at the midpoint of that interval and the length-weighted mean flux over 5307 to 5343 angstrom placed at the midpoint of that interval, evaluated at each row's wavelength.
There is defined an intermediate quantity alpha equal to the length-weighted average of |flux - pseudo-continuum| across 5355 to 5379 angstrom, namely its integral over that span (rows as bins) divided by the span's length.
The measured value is 0.45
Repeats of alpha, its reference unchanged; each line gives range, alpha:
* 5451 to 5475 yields 0.36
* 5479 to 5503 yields 0.44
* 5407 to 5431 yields 0.68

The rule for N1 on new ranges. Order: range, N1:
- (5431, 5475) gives 6.07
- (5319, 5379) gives 6.12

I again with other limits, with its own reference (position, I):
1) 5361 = 0.18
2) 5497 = -0.14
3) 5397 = 0.16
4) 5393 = 0.30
